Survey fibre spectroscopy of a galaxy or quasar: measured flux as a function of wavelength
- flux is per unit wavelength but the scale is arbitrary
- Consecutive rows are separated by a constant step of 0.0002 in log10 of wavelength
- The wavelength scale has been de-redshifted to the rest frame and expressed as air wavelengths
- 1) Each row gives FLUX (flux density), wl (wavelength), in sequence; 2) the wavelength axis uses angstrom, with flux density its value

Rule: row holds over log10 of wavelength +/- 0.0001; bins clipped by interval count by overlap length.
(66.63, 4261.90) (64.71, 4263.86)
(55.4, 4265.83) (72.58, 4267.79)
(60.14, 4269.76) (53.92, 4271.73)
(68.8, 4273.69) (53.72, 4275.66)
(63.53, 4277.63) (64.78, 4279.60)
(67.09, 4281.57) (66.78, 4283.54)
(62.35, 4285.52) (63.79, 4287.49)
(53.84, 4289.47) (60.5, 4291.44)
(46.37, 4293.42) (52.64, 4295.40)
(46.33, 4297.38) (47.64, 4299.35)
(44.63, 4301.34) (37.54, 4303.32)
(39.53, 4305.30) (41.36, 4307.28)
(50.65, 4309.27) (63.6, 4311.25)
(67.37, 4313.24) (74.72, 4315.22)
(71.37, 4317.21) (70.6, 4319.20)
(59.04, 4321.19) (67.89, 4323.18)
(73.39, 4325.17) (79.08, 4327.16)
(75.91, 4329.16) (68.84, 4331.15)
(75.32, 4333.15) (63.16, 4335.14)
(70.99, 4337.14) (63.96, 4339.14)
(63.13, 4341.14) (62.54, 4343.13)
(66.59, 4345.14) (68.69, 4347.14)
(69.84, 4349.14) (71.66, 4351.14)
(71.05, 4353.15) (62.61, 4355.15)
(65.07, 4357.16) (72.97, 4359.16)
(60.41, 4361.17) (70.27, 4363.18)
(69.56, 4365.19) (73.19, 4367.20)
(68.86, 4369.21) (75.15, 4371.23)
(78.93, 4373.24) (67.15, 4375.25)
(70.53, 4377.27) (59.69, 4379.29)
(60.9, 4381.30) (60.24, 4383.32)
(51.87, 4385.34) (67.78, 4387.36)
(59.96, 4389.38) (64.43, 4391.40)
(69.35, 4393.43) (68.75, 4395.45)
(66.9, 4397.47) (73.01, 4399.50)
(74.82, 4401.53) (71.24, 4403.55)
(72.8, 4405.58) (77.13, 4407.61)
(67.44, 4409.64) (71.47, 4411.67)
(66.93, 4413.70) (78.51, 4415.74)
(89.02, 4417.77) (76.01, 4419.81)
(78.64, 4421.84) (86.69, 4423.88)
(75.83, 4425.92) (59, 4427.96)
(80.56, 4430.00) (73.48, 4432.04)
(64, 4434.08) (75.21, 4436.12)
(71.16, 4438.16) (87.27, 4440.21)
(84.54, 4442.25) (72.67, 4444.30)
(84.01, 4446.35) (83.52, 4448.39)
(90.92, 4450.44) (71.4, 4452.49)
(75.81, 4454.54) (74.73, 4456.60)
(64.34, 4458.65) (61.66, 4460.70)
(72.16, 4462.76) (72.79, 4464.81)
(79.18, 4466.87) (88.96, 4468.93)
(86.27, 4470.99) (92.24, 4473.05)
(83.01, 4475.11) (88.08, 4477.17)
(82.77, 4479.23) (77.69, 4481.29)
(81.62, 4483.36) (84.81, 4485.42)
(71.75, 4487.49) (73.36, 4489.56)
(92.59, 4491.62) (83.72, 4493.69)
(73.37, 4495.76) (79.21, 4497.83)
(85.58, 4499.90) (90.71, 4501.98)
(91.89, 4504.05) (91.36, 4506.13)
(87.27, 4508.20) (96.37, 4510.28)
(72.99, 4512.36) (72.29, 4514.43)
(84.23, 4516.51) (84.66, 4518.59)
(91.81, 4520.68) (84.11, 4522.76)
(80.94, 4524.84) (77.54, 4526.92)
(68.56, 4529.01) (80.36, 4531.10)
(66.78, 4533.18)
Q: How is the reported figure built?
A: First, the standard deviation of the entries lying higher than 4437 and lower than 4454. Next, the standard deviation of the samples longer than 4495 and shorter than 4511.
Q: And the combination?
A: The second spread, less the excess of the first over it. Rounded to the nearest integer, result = 7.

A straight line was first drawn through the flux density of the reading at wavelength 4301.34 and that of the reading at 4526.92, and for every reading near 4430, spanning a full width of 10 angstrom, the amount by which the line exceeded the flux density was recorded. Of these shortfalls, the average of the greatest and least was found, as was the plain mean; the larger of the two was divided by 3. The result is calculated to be -2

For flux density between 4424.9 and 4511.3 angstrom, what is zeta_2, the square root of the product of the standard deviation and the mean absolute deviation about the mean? 8.3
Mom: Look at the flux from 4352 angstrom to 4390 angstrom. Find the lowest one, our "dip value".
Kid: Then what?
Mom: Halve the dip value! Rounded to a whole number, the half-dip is 26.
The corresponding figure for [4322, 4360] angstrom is 31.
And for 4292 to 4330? 19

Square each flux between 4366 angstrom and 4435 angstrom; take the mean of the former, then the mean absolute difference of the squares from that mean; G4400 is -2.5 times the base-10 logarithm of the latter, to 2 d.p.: -7.37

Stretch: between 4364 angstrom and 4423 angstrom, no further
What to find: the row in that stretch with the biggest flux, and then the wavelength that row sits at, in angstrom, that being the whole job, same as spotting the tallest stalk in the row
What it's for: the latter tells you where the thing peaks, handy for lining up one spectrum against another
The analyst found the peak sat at 4417.77 angstrom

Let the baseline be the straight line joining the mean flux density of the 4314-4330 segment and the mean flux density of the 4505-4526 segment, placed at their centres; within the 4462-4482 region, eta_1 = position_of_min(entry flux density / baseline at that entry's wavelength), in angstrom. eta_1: 4462.76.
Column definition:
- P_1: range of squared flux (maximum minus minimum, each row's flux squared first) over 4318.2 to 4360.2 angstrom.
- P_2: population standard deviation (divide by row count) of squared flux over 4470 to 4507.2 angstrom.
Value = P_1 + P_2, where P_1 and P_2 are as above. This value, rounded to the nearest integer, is 3854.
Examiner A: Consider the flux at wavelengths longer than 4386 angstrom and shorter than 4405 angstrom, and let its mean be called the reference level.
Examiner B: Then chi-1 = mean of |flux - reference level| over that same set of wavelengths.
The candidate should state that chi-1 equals 3.3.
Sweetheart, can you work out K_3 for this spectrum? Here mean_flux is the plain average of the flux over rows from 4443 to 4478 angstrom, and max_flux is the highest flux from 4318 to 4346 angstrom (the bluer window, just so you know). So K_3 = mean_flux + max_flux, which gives 158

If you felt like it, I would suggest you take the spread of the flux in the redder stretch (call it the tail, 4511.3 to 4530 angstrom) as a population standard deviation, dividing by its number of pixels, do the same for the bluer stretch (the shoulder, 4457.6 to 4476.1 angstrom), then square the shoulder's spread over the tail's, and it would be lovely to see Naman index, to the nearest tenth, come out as 2.1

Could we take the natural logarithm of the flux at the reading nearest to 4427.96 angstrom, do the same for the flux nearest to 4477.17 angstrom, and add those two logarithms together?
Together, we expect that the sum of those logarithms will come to 8.56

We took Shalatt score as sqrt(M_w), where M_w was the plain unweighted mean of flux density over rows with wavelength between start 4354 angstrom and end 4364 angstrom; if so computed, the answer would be 8.14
